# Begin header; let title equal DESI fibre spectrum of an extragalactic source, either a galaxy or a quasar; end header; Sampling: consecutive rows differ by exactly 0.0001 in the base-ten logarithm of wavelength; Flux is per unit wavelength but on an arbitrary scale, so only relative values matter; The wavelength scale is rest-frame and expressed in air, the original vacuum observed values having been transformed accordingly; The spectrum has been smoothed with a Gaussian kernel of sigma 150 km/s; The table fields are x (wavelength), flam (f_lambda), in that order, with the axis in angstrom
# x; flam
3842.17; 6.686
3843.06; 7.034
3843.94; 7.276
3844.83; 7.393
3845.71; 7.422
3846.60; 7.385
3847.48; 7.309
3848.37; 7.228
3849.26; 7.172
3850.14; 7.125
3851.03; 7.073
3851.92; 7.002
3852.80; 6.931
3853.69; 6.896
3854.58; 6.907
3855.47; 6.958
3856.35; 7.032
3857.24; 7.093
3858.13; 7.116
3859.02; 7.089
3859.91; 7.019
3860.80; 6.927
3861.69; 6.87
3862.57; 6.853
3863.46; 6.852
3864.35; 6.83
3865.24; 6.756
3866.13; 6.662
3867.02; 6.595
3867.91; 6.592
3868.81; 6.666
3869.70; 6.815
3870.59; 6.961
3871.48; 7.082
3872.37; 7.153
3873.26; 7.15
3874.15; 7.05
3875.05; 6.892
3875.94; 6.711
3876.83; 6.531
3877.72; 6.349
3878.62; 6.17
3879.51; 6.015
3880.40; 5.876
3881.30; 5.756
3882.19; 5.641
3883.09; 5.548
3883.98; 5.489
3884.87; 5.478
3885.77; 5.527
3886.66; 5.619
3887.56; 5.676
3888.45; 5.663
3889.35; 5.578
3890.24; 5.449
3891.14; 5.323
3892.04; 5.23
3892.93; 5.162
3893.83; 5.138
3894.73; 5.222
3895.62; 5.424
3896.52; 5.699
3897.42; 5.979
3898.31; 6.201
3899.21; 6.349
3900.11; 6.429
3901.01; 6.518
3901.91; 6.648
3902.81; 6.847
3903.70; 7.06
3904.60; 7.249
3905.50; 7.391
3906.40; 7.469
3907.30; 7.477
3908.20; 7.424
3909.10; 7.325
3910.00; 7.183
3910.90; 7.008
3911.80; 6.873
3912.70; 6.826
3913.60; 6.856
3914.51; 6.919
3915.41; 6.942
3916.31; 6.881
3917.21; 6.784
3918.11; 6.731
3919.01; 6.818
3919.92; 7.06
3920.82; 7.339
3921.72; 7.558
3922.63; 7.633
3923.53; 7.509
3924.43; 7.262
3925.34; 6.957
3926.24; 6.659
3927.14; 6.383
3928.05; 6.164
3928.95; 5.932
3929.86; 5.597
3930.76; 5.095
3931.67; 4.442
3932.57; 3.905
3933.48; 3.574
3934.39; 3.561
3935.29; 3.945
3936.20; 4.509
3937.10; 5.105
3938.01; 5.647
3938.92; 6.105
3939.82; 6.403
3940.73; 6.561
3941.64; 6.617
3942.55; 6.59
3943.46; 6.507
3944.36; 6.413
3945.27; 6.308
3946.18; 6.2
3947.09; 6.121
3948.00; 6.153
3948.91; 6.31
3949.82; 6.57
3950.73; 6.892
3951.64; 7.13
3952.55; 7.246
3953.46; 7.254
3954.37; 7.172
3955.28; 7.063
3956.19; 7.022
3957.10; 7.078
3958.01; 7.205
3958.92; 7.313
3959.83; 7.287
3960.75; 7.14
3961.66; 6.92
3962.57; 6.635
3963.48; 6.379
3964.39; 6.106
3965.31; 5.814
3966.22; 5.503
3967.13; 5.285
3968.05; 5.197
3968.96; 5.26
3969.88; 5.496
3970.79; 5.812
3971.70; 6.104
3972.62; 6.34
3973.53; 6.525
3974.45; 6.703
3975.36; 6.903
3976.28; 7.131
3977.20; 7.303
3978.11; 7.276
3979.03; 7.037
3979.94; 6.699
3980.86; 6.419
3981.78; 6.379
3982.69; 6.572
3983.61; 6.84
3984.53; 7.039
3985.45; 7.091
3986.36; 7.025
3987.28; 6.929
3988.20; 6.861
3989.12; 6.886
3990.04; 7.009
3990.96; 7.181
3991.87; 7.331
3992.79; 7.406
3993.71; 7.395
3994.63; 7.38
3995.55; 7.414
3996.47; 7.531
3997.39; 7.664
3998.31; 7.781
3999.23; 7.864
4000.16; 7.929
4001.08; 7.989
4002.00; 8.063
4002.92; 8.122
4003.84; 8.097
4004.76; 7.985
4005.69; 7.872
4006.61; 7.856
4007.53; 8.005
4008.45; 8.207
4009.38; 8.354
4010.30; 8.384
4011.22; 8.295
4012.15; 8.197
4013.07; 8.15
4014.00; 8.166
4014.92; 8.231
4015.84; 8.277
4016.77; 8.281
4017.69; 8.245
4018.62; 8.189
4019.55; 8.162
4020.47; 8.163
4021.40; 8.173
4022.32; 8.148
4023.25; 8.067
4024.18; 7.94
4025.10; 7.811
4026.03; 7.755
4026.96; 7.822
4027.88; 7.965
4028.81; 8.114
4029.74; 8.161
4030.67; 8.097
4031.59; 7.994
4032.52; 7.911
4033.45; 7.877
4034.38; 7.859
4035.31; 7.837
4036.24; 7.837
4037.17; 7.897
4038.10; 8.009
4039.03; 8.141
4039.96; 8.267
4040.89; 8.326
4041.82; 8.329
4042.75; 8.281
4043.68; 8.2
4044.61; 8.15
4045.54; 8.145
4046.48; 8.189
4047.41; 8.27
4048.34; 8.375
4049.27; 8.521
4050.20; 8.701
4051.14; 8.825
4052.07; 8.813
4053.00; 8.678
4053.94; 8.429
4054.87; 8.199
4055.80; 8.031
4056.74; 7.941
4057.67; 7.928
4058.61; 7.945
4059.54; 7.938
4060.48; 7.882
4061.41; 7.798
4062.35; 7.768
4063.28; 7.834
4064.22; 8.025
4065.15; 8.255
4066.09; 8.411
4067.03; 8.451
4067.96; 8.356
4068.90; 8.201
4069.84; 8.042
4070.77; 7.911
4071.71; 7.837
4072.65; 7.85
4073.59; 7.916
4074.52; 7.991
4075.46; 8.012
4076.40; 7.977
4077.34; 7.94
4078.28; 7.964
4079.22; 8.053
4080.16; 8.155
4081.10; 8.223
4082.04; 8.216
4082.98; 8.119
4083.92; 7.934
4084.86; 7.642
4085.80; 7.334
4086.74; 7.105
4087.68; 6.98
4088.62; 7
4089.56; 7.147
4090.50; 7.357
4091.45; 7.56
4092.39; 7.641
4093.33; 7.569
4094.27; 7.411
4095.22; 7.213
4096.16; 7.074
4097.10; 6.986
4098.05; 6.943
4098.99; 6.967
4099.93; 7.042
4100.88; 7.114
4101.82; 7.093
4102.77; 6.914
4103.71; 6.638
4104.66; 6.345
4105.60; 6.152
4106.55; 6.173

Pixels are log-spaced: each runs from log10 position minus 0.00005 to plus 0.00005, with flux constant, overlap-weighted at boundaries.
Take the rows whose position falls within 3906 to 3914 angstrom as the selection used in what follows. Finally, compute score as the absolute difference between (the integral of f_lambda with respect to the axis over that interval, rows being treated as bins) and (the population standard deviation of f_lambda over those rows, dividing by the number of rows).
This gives 57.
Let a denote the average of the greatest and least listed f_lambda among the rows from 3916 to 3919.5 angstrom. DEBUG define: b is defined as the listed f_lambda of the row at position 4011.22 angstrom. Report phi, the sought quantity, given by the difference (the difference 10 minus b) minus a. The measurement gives -5.1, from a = 6.8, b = 8.295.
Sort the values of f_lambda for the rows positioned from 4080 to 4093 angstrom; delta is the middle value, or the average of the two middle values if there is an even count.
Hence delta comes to 7.6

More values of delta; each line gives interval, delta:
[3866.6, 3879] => 6.8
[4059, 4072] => 8.0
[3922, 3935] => 6.0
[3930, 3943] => 5.1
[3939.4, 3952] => 6.5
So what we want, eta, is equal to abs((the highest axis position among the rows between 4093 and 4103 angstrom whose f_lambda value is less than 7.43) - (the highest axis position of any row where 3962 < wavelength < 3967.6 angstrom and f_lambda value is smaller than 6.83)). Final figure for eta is 135.6 angstrom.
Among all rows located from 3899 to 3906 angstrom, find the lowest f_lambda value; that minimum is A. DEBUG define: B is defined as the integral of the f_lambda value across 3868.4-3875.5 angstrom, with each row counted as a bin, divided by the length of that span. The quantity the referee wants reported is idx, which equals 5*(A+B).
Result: 67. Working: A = 6.349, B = 7.0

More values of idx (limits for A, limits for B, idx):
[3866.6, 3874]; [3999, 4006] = 73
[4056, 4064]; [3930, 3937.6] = 60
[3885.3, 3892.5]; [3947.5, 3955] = 60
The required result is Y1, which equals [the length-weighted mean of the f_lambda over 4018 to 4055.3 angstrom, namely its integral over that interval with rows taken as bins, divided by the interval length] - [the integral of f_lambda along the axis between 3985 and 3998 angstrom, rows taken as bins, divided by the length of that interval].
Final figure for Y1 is 0.9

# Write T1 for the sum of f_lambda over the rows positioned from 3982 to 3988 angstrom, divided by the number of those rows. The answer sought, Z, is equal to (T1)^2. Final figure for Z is 47.8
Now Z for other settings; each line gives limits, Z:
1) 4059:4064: 61.5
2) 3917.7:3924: 52.4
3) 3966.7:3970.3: 28.2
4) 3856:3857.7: 49.9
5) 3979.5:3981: 43.0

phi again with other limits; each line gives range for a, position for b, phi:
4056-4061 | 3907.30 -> -5.4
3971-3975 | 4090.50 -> -3.8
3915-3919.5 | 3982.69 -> -3.4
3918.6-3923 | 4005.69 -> -5.1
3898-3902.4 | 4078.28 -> -4.4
